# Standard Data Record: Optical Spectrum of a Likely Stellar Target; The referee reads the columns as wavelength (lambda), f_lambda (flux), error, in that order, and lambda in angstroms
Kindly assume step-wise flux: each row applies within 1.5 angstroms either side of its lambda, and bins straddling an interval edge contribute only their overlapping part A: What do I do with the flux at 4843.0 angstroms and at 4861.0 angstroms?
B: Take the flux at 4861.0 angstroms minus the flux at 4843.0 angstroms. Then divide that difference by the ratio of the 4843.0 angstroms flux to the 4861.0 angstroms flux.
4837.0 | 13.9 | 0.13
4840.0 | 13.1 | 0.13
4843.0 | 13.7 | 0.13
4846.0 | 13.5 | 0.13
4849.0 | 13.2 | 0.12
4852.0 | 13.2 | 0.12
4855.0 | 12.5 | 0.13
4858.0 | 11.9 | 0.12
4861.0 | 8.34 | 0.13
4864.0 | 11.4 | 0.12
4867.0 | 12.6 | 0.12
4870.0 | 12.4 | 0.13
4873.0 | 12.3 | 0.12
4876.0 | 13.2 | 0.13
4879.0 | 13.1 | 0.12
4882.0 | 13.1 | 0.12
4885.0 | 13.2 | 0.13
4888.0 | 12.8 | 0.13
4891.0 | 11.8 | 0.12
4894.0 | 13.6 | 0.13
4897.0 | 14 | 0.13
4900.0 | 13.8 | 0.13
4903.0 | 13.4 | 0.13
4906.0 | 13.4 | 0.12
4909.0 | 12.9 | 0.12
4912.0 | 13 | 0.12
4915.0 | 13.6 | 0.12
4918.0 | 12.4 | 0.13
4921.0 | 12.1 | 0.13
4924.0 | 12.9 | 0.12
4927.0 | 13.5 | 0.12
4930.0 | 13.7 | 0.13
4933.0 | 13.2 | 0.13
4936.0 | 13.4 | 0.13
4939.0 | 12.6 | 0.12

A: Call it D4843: -3.3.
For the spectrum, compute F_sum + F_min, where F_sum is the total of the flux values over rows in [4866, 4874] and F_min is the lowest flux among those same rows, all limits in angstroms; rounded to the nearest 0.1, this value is 49.6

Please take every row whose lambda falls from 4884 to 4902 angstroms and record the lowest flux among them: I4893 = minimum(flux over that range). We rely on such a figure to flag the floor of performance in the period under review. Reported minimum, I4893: 11.8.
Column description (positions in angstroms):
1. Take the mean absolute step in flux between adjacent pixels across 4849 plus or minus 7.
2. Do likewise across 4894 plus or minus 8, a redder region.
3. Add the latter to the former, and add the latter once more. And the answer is 2.0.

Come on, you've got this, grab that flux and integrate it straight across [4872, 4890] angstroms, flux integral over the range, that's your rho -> 233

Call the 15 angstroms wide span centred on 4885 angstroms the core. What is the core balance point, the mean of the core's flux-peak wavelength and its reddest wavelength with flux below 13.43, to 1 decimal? 4888.0 angstroms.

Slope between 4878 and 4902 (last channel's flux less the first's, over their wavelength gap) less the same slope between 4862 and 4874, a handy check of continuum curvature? -0.067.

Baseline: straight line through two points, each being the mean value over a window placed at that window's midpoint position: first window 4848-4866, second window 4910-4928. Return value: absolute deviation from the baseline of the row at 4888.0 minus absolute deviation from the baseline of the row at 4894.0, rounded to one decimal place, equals -0.7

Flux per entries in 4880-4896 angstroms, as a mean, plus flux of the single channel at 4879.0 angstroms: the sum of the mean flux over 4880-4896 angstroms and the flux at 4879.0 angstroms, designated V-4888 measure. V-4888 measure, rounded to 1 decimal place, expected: 26.0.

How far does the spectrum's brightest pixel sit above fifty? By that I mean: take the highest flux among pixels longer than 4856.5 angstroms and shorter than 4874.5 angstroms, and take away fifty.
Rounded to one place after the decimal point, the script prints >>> -37.4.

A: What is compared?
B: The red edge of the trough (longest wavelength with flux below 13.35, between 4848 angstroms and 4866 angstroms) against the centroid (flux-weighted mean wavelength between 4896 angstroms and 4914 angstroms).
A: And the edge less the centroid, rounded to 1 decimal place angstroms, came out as -40.4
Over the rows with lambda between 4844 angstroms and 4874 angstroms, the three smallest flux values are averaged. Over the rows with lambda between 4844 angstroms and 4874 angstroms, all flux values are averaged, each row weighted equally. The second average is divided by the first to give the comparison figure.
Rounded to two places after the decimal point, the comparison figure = 1.15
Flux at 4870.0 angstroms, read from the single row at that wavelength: 12.4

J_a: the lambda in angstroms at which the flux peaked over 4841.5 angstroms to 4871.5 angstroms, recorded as 4843.0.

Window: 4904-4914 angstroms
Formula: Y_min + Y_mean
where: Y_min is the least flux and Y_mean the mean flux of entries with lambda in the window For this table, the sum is 26.0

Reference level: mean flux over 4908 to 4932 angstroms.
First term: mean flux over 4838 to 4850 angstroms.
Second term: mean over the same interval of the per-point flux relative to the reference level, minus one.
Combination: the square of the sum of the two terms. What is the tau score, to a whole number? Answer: 180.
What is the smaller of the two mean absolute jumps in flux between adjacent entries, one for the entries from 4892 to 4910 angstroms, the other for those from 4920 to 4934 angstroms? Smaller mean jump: 0.30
